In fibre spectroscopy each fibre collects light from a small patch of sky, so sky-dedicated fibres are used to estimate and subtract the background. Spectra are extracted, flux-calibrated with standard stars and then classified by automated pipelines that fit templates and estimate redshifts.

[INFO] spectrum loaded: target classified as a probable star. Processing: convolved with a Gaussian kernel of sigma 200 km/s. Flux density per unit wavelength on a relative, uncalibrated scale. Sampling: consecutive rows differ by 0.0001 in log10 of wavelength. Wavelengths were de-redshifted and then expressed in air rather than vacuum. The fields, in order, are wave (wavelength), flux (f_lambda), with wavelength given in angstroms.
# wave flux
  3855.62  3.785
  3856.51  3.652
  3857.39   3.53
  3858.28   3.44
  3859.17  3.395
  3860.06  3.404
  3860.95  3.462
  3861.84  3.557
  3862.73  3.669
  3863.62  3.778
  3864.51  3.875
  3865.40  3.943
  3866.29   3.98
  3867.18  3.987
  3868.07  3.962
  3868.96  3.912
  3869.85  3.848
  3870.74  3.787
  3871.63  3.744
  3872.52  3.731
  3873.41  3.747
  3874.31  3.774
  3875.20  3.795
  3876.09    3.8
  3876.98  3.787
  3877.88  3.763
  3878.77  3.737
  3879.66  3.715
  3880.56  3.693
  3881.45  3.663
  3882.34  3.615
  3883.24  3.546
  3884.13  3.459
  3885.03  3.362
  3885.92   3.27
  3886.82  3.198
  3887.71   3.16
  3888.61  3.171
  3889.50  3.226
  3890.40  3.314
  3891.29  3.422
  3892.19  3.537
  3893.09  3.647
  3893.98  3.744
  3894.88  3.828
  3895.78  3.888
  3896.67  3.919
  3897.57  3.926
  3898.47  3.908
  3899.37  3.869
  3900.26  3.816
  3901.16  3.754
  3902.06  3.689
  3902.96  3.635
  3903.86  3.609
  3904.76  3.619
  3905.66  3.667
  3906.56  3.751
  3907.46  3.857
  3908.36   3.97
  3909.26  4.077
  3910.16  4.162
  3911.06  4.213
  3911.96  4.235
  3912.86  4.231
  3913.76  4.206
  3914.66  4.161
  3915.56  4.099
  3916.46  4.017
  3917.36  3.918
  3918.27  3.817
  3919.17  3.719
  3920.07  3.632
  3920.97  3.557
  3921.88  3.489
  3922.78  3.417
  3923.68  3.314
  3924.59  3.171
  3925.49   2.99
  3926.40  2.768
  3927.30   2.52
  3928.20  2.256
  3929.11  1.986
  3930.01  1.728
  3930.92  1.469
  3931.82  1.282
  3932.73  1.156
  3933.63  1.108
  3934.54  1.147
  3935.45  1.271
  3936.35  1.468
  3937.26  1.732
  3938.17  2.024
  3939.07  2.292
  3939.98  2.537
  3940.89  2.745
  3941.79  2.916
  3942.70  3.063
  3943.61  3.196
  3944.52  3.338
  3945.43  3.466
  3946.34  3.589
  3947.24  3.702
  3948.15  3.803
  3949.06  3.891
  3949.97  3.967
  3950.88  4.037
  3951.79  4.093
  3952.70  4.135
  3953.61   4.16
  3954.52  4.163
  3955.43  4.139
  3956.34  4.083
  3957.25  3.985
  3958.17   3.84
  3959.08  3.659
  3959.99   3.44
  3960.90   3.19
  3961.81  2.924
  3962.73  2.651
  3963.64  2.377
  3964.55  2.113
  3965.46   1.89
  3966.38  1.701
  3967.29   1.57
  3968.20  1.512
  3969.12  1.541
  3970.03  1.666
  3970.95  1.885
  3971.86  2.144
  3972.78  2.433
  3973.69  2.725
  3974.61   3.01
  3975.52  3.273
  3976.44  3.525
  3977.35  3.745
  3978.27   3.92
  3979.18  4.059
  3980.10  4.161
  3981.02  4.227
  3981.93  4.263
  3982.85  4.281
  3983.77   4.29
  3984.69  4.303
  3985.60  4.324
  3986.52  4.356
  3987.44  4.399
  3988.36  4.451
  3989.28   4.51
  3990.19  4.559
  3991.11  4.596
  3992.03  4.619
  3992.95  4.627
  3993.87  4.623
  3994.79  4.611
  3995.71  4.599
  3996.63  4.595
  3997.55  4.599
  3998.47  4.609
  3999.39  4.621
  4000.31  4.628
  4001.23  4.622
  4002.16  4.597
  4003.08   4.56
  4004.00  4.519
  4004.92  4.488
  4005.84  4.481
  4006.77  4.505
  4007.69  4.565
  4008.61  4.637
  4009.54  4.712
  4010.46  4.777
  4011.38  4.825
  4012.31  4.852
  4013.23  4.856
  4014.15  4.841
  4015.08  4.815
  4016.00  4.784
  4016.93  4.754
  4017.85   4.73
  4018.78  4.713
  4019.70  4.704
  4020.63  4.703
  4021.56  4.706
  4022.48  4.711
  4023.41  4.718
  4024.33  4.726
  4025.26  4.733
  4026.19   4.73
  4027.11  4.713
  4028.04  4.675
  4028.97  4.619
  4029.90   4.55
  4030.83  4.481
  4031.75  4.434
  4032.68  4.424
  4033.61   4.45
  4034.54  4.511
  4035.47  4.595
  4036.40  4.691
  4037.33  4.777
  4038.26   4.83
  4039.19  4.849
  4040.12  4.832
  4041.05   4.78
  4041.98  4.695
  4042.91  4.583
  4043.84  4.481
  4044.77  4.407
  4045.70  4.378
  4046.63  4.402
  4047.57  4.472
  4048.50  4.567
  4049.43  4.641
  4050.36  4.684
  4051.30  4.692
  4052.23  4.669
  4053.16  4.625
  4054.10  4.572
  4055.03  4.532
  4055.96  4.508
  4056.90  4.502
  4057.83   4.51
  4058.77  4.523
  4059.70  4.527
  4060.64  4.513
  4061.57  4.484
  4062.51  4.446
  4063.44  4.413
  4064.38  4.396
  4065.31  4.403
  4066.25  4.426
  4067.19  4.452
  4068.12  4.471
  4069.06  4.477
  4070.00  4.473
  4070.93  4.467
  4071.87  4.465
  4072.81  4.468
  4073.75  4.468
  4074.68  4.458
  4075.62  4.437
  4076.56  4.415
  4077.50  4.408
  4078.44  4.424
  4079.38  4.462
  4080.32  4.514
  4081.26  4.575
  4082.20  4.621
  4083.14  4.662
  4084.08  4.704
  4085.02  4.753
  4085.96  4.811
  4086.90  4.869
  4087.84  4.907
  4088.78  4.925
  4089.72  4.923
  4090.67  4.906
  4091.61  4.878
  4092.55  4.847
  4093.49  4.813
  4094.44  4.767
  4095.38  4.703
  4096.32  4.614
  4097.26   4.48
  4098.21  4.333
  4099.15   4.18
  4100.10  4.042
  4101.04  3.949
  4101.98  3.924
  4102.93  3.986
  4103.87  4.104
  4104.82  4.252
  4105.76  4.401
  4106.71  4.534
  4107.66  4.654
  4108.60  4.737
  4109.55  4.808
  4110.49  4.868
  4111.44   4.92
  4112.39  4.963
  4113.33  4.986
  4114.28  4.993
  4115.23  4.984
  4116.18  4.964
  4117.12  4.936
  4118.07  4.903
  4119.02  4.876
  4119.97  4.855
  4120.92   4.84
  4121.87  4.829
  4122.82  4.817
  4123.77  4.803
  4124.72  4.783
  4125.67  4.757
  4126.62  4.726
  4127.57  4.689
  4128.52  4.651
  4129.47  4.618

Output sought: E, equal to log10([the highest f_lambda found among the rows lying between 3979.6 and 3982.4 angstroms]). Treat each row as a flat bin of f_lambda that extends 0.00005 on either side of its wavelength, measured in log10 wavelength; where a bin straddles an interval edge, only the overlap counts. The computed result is 0.630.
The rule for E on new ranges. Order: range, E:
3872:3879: 0.580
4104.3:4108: 0.668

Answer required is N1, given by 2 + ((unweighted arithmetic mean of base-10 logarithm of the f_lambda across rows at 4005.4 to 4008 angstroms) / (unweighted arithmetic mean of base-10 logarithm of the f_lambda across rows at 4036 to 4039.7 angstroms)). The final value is 2.96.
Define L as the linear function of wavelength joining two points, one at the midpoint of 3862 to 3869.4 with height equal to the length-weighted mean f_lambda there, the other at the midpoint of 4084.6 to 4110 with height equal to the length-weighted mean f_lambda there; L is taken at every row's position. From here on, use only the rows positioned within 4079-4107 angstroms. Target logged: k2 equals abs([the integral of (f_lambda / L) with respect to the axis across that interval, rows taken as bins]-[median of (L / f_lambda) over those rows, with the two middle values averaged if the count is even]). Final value 27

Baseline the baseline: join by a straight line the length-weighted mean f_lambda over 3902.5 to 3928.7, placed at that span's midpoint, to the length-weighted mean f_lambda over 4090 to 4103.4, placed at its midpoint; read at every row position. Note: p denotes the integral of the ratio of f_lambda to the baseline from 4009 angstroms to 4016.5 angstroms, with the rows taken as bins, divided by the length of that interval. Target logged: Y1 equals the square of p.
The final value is 1.38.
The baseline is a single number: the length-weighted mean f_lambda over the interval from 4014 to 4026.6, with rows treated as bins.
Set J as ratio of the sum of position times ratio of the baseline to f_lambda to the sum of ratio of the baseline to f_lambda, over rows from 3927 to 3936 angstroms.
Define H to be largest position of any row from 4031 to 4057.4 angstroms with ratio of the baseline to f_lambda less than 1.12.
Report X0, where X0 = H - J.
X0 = 124.9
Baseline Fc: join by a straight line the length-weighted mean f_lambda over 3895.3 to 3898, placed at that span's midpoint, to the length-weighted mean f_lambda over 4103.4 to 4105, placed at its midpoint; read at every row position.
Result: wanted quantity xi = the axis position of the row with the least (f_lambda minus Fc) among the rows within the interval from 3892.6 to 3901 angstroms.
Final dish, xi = 3893.09 angstroms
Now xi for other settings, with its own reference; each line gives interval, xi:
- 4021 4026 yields 4021.56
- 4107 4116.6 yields 4107.66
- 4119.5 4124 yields 4123.77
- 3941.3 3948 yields 3941.79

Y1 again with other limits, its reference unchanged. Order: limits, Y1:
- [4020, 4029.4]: 1.29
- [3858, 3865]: 1.10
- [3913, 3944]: 0.54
